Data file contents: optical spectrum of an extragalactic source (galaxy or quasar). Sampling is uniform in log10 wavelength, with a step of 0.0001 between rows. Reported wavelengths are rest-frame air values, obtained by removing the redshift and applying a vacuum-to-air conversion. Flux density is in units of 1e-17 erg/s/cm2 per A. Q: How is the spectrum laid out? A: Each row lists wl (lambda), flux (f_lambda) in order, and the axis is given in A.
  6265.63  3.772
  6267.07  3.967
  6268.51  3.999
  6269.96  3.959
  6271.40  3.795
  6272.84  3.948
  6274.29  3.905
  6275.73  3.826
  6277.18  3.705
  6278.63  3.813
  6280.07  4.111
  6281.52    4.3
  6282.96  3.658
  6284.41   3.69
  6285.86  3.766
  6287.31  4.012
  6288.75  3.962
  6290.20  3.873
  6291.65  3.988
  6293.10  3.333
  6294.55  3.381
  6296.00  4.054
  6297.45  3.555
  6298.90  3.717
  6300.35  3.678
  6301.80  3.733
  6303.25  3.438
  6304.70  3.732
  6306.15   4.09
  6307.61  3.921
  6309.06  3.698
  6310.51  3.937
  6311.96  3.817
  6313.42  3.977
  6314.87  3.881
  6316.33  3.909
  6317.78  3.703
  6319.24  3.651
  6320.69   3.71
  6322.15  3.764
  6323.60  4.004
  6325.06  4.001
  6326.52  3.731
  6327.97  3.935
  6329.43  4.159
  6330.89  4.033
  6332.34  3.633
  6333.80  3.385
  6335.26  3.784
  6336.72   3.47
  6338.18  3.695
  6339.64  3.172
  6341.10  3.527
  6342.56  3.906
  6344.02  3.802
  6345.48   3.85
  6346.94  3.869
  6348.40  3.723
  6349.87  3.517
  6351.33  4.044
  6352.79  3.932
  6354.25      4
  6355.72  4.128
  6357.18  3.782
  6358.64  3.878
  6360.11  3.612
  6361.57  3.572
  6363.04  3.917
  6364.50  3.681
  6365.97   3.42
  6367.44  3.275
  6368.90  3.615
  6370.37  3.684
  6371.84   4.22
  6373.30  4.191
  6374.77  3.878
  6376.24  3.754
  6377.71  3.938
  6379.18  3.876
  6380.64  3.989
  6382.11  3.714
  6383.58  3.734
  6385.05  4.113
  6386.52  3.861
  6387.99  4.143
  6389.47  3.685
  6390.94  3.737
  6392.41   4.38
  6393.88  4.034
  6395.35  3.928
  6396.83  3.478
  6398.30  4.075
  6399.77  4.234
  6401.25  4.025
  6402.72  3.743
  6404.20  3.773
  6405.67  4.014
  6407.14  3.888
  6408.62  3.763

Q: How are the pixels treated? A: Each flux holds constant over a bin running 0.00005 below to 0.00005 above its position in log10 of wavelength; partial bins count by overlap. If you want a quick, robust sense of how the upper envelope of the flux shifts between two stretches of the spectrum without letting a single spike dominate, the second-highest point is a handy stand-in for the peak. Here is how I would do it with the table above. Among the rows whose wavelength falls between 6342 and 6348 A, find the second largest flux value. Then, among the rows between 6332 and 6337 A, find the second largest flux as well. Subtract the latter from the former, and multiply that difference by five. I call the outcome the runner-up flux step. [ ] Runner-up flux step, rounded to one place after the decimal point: 1.2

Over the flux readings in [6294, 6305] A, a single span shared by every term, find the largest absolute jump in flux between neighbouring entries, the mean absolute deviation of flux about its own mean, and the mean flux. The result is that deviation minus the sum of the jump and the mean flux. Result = -4.18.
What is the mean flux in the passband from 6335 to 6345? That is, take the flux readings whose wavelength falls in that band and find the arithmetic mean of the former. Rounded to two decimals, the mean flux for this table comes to 3.62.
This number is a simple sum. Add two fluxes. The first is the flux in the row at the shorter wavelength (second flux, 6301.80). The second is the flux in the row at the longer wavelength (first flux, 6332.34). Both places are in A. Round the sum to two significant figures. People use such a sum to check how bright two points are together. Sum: 7.4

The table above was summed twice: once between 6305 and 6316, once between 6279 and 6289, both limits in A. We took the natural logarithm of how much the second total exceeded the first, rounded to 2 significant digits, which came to -1.7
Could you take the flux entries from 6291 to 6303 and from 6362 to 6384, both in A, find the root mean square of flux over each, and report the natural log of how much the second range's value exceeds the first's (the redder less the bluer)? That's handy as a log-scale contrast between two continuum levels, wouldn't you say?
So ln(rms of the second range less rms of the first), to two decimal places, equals -2.18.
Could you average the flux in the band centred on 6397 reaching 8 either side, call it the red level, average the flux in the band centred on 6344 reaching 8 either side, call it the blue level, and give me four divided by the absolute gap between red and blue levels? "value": 17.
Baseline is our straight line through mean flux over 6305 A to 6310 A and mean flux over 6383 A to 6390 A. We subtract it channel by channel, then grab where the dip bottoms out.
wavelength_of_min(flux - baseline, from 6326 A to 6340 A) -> 6339.64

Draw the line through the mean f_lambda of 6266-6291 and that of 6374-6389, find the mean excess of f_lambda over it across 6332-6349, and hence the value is -0.25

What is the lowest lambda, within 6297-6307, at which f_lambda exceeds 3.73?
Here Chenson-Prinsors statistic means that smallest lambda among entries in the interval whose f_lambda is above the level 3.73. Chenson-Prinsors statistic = 6301.80 A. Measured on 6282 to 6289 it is 6285.86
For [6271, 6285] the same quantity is 6271.40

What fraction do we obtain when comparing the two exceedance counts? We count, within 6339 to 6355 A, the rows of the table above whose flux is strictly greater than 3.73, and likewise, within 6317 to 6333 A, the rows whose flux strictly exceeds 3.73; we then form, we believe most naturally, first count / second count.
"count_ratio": 1.0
